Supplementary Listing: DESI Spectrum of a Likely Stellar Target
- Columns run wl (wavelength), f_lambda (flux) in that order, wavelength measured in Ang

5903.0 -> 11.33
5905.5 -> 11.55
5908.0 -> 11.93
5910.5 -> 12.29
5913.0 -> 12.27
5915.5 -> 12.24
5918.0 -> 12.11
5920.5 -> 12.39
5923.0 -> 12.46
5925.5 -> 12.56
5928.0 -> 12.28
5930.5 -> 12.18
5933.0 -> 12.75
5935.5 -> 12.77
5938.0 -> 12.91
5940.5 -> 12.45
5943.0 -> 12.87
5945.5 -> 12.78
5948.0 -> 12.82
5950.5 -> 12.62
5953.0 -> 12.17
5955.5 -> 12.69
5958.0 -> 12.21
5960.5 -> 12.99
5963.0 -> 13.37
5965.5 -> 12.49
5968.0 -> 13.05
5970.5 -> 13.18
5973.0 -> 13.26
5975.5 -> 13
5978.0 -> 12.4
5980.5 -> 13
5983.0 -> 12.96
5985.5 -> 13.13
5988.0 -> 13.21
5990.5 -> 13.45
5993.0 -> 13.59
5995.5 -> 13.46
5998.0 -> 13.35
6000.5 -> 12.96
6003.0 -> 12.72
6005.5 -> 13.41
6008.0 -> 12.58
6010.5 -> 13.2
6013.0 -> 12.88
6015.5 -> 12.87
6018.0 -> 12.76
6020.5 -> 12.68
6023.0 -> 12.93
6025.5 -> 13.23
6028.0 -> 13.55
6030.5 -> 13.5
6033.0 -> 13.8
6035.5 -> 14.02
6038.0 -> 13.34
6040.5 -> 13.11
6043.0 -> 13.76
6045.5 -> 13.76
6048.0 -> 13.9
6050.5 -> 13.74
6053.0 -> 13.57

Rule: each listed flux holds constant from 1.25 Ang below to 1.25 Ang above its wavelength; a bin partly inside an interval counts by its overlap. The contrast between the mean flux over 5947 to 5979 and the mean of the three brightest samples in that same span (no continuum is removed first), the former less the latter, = -0.48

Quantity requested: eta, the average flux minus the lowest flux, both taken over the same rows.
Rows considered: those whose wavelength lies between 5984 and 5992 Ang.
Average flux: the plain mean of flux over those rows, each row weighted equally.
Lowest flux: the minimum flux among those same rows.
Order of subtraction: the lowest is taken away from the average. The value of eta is 0.13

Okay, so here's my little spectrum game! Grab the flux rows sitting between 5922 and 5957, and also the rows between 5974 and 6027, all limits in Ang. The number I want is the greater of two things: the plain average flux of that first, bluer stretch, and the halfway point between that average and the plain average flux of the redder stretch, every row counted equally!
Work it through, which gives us 12.8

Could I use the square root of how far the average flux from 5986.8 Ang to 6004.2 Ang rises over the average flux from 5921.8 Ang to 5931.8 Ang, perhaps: 0.94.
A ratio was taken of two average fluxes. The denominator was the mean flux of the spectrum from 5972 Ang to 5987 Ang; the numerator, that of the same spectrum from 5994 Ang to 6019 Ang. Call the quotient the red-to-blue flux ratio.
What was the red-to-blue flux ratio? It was 1.005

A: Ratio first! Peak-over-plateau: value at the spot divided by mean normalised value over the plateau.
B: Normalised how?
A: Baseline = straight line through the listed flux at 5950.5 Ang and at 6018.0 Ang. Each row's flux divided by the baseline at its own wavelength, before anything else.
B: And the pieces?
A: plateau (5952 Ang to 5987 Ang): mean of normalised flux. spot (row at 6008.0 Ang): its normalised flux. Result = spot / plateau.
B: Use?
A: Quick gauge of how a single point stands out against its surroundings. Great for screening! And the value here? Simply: 0.97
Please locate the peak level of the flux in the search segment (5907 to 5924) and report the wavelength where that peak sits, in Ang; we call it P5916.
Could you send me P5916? 5923.0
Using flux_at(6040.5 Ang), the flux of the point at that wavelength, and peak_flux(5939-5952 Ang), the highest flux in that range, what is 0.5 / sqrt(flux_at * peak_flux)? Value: 0.0385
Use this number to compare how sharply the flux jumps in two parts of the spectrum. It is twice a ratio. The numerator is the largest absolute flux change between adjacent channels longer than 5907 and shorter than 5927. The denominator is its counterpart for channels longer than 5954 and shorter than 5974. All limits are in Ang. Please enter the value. 0.8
